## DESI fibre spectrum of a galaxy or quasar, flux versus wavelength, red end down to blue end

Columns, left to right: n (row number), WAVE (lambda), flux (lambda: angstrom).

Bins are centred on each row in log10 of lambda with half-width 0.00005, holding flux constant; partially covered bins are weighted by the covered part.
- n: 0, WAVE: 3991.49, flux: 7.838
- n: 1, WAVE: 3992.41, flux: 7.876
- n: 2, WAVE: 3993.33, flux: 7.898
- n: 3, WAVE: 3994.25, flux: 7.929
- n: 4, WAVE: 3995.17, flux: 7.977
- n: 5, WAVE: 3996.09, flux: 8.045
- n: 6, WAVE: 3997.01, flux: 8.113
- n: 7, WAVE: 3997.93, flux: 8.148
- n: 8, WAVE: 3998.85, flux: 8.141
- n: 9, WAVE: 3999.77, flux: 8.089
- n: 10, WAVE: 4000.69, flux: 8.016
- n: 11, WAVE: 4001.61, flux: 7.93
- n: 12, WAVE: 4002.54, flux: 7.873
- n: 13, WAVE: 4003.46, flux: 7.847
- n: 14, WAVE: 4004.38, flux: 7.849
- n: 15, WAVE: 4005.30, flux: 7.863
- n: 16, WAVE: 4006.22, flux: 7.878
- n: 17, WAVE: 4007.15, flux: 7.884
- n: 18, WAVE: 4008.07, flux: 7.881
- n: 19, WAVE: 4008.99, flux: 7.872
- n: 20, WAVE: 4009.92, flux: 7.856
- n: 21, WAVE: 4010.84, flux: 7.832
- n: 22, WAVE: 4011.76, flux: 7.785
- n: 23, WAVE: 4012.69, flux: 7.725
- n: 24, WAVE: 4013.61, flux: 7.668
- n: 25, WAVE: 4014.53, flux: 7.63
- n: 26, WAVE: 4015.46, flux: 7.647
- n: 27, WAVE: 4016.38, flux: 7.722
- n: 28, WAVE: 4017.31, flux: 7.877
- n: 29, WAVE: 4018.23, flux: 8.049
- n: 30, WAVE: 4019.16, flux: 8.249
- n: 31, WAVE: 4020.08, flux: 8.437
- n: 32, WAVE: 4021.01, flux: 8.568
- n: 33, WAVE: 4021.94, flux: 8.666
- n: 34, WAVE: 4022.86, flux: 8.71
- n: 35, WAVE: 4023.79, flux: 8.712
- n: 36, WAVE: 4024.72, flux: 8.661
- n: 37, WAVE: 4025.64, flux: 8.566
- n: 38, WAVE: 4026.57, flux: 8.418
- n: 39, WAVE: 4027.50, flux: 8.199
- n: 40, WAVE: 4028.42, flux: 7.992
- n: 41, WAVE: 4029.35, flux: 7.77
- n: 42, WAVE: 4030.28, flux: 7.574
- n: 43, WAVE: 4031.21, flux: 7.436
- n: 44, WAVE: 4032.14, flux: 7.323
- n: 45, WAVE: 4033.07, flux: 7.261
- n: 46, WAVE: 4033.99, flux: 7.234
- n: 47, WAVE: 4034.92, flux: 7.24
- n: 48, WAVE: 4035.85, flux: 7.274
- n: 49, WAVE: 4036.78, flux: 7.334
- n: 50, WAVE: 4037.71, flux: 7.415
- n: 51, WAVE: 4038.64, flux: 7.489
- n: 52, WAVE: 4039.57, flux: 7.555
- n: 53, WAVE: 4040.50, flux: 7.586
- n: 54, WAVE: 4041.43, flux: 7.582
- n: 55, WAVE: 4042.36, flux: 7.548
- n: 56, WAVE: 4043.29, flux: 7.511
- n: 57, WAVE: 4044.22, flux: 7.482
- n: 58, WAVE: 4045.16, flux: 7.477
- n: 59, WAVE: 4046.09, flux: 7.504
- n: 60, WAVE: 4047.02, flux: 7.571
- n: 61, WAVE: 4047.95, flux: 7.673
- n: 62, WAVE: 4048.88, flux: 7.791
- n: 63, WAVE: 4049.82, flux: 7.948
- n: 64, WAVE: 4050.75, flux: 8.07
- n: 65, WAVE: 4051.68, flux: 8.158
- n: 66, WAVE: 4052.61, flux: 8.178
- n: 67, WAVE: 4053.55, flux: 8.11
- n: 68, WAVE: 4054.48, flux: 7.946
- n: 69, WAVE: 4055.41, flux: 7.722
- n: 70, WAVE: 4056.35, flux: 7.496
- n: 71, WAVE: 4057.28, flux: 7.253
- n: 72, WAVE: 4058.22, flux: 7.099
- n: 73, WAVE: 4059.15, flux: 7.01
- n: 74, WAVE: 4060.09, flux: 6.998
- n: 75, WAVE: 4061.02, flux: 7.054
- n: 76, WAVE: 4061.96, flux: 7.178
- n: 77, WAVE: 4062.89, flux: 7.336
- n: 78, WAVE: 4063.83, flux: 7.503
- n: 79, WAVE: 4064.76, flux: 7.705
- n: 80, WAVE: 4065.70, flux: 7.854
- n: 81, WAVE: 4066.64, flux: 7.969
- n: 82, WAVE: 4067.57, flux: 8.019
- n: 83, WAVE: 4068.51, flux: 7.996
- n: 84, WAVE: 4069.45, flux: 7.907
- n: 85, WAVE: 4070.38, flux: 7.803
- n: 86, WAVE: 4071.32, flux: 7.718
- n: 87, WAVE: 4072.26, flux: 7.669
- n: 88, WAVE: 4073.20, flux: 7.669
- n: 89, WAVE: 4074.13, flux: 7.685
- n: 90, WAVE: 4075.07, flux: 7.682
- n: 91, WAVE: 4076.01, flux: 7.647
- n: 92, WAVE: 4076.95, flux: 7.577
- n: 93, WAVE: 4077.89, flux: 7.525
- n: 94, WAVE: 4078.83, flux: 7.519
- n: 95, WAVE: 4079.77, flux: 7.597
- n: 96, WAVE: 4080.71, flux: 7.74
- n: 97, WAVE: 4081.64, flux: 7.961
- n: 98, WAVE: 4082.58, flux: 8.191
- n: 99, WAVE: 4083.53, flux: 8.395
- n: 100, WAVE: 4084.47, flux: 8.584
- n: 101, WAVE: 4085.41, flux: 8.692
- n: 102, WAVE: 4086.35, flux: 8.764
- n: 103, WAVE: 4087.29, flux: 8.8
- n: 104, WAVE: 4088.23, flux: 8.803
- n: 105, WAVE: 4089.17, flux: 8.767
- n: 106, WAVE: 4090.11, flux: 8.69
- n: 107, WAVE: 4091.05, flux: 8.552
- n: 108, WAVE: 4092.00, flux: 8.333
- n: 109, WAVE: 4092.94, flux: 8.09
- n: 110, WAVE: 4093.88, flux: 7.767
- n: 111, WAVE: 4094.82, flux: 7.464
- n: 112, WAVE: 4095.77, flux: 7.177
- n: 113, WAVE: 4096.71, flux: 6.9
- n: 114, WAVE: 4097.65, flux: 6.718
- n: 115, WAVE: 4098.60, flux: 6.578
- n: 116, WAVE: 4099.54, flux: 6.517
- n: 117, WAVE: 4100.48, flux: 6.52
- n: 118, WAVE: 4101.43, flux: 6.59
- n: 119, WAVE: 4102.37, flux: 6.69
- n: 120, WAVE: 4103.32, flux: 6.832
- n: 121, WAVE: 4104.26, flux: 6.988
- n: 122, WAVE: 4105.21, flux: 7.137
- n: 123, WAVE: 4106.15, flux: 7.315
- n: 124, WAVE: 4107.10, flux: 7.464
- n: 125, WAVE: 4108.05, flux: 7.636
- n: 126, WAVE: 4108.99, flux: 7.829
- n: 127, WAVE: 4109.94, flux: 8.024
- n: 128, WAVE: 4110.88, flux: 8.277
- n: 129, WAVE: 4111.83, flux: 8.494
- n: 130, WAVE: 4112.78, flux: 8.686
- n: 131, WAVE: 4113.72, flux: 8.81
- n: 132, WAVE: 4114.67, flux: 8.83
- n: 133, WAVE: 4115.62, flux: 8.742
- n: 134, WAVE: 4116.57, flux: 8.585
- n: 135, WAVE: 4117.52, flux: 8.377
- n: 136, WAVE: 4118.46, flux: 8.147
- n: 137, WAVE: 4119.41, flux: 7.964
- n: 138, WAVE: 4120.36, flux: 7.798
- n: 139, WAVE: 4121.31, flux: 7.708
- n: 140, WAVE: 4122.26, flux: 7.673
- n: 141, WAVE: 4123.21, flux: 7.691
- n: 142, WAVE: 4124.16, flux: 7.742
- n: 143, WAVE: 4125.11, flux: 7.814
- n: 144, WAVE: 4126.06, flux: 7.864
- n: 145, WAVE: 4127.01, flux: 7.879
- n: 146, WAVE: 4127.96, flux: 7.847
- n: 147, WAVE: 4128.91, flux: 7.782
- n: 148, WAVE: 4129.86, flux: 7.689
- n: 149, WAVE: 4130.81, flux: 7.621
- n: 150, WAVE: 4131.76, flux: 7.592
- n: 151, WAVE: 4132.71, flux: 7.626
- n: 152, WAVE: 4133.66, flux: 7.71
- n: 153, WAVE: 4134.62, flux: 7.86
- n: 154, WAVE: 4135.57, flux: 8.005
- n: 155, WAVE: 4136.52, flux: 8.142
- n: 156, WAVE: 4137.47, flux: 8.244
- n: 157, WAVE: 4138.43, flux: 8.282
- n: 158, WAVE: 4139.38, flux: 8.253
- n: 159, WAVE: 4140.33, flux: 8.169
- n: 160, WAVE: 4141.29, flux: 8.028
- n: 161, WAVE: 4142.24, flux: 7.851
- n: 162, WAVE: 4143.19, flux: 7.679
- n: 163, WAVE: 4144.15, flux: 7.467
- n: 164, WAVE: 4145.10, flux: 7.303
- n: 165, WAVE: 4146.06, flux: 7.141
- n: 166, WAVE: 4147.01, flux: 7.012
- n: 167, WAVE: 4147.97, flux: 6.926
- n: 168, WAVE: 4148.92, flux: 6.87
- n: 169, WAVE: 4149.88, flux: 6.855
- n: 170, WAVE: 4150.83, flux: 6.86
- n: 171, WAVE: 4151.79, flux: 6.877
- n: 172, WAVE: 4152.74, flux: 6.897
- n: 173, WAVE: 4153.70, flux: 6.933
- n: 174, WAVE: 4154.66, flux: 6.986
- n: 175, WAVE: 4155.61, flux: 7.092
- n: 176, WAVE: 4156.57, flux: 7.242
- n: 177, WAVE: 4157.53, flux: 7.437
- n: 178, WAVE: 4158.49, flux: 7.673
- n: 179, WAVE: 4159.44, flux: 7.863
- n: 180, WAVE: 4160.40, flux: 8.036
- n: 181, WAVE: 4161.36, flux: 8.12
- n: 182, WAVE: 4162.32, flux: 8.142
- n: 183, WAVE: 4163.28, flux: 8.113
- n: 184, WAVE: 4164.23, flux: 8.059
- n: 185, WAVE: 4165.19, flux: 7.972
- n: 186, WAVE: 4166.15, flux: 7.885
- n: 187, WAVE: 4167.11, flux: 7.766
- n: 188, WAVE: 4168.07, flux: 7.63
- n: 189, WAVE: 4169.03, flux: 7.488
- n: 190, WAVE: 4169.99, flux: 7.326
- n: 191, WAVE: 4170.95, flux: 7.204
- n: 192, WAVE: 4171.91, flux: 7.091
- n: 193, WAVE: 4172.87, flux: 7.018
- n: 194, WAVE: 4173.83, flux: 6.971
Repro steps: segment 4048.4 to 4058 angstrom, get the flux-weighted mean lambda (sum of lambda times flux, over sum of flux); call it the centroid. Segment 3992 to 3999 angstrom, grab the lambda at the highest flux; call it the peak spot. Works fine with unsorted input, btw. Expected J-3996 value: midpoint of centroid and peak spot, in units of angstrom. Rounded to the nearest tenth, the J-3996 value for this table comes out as 4025.5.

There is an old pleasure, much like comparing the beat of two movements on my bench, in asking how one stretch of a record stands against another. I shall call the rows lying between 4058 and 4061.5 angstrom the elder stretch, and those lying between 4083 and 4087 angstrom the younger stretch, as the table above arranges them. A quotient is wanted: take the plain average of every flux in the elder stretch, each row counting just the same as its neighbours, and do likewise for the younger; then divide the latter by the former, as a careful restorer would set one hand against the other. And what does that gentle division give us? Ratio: 1.22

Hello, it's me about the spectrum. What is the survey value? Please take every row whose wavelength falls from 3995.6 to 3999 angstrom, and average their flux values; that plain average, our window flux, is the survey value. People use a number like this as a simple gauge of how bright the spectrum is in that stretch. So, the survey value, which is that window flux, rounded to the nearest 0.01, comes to 8.11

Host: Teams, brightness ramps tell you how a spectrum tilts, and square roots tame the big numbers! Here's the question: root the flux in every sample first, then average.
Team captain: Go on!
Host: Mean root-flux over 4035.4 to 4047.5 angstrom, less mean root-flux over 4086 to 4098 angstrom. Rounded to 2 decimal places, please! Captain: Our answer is -0.10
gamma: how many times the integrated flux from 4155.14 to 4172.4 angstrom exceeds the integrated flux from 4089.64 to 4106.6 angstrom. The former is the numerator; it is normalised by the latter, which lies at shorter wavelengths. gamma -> 1.07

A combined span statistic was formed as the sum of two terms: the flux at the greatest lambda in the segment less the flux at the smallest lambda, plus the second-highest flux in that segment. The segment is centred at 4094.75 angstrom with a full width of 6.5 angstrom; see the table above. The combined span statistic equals 6.5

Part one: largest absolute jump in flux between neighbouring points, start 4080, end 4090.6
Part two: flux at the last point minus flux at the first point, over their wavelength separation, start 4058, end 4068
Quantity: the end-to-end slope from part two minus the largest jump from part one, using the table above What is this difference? -0.13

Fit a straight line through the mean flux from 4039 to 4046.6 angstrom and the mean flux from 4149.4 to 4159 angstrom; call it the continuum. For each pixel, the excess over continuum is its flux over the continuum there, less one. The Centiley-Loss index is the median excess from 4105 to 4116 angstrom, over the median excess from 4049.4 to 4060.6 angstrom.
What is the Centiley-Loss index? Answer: 2.7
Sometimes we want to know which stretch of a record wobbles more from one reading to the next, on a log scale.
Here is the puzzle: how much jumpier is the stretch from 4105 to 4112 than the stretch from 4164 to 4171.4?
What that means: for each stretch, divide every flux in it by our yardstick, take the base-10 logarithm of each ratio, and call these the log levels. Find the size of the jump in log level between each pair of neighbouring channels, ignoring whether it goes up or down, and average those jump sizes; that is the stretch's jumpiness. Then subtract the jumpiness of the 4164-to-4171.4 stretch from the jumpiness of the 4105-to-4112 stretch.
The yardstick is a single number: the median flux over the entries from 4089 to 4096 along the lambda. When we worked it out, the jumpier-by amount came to 0.0038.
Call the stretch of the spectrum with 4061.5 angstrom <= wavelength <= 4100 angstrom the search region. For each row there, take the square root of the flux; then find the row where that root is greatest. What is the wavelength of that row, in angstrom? 4088.23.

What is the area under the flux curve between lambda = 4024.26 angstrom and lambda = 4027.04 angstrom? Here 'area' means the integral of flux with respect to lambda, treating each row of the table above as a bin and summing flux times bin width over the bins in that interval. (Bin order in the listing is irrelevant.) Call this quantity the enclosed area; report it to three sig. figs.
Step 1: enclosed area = 23.8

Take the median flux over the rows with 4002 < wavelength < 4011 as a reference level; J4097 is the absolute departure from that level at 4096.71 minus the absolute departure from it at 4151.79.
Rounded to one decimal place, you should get 0.0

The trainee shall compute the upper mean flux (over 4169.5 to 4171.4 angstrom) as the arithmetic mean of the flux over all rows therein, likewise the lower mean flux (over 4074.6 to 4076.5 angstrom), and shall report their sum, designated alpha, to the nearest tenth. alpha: 14.9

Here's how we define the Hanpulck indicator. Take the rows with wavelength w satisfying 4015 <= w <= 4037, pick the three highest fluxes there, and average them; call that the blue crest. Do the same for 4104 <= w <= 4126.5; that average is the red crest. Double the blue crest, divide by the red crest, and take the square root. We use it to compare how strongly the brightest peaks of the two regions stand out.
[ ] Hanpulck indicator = 1.406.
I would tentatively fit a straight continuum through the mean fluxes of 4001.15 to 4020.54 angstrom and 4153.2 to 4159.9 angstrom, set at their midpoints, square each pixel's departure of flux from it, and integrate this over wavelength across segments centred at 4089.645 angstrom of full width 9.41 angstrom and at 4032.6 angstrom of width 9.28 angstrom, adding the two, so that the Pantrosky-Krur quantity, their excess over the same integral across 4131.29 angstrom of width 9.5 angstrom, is 9.9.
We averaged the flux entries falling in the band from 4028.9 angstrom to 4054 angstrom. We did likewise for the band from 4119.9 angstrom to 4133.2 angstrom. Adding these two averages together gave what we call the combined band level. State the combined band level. 15.33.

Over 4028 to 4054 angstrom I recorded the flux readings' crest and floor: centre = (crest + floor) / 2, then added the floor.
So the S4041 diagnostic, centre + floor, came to 14.9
